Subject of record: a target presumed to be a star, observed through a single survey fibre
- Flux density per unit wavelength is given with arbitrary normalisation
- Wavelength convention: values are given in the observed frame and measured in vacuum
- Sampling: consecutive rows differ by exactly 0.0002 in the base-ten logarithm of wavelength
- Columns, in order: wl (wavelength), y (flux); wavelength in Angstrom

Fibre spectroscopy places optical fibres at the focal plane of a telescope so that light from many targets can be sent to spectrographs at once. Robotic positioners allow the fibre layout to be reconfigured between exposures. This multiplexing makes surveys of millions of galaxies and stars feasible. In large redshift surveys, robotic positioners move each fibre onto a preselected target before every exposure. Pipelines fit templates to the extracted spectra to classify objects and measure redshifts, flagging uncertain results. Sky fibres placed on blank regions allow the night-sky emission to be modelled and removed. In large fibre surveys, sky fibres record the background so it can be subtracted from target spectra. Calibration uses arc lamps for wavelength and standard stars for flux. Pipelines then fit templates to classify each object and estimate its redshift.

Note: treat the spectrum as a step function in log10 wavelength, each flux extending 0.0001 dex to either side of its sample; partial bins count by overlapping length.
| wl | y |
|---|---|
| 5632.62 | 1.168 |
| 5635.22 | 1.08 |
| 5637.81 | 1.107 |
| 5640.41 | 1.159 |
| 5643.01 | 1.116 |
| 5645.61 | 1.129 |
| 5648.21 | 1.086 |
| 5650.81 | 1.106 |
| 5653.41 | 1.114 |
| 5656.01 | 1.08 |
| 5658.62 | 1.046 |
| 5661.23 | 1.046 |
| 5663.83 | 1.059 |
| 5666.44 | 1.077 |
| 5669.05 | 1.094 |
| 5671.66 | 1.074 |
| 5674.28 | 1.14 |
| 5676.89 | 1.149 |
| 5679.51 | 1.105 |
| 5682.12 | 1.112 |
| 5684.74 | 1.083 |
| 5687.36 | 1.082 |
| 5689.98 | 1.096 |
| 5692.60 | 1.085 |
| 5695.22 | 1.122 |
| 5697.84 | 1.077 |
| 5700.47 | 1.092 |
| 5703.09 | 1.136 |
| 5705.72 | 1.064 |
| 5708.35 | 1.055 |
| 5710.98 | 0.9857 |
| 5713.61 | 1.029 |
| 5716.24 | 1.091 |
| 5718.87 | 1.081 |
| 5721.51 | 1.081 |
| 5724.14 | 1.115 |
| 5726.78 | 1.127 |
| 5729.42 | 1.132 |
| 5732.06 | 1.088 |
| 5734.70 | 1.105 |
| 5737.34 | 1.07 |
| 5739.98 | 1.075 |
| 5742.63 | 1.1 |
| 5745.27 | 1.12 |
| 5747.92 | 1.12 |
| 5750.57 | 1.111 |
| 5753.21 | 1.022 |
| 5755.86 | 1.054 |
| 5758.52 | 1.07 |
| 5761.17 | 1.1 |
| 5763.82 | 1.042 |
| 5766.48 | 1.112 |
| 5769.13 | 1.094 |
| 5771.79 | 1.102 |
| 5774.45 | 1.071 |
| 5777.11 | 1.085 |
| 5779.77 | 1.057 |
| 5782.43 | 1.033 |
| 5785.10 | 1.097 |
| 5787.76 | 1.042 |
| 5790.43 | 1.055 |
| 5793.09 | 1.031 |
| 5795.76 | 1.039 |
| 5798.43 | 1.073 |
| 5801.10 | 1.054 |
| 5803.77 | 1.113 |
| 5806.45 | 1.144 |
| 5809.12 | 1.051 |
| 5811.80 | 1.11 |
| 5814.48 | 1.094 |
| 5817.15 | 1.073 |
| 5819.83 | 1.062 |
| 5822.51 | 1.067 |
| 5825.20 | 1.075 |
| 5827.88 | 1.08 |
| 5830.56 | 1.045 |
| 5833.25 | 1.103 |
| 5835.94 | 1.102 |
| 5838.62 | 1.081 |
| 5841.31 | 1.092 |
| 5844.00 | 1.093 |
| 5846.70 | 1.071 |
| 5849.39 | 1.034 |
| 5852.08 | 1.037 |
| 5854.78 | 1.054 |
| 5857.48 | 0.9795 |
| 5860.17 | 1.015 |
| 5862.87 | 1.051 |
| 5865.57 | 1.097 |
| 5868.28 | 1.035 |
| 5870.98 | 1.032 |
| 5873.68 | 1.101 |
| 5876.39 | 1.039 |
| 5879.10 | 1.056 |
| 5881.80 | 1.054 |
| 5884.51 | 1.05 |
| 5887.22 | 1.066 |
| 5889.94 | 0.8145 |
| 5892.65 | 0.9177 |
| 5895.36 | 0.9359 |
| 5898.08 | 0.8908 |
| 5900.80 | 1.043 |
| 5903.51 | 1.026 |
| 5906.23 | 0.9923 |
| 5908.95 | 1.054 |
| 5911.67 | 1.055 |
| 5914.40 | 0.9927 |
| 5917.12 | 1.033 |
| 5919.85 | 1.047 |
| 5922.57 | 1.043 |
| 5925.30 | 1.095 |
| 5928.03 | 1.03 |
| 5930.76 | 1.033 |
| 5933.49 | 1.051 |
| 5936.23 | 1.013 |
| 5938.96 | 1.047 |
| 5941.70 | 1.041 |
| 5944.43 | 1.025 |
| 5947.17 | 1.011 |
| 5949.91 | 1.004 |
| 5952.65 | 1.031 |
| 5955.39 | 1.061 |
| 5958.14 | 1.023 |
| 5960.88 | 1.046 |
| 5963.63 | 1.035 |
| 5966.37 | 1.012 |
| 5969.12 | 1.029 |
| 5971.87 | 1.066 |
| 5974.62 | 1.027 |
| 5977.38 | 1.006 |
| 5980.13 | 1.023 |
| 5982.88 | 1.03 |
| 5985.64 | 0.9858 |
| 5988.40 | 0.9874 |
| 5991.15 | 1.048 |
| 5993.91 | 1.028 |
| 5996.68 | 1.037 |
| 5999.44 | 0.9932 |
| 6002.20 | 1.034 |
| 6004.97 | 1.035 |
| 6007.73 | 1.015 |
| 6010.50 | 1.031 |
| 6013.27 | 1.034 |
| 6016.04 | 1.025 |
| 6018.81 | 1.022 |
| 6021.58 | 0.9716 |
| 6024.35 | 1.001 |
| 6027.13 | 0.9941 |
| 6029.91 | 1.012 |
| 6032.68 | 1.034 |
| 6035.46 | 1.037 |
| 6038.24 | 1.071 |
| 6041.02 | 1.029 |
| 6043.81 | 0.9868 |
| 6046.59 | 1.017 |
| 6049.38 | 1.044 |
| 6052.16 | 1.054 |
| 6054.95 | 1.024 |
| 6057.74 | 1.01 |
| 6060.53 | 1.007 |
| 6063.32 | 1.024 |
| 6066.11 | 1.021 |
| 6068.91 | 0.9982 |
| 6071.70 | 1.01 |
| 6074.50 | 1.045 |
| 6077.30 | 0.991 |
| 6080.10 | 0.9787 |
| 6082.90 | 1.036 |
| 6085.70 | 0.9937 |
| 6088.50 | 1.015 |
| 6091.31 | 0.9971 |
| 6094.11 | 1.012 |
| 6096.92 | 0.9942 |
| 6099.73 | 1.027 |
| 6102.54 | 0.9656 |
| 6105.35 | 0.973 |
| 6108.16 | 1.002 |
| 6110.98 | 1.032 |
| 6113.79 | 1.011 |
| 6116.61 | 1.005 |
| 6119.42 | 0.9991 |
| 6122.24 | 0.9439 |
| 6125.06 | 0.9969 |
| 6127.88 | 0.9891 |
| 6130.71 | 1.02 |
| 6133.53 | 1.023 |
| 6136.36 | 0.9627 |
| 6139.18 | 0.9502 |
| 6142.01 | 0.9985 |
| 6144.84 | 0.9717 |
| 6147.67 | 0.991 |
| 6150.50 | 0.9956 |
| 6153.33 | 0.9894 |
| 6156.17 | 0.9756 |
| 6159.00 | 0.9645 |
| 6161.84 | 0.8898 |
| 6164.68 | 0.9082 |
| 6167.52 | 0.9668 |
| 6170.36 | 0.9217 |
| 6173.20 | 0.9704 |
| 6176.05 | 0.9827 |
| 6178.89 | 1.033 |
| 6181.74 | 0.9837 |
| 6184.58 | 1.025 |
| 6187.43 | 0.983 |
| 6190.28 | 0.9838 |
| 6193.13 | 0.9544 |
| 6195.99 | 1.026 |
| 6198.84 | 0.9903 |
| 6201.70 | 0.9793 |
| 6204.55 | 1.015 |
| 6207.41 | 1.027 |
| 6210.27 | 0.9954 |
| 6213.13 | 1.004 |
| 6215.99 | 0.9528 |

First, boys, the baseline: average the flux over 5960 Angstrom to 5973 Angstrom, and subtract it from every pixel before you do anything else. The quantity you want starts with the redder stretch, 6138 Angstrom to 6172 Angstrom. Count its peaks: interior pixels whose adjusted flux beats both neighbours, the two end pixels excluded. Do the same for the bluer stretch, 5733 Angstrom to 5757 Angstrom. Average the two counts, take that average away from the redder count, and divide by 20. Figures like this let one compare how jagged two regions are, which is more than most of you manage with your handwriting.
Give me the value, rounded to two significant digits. 0.075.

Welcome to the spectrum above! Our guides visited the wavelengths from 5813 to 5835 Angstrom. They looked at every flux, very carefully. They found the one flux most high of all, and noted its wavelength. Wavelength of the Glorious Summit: 5833.25 Angstrom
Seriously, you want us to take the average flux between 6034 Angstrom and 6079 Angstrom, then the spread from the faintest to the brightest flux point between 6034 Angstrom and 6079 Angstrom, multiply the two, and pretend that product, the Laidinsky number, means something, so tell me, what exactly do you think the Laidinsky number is 0.09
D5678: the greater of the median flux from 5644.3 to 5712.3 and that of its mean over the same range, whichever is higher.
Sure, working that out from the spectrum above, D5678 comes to 1.09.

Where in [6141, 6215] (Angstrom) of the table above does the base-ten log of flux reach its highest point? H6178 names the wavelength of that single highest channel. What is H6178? 6178.89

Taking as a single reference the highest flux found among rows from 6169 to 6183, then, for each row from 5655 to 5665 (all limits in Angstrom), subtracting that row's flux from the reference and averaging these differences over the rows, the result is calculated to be -0.02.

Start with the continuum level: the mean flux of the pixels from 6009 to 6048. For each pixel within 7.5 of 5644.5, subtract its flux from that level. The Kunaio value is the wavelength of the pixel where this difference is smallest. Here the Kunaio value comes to 5640.41 Angstrom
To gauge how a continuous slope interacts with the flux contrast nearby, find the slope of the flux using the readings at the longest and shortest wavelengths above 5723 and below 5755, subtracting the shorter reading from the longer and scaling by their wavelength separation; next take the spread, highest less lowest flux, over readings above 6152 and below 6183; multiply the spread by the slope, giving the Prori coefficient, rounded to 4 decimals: -0.0005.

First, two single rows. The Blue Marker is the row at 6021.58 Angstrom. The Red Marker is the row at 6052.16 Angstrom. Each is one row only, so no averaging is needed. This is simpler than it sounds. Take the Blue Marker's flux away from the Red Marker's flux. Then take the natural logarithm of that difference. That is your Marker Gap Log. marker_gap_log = -2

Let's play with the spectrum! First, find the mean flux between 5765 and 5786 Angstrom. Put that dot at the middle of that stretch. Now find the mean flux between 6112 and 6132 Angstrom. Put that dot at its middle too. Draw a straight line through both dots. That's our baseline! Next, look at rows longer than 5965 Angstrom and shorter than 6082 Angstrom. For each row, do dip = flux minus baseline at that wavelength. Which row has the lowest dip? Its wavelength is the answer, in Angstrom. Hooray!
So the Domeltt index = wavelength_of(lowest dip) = 6021.58 Angstrom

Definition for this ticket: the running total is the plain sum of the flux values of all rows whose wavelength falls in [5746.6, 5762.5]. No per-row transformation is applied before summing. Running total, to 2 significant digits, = 6.5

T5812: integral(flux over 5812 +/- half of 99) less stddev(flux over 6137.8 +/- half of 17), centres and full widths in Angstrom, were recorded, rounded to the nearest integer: 106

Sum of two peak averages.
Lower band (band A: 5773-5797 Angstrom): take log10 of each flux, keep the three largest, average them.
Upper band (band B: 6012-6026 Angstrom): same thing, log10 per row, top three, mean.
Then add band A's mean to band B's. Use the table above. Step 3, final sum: 0.047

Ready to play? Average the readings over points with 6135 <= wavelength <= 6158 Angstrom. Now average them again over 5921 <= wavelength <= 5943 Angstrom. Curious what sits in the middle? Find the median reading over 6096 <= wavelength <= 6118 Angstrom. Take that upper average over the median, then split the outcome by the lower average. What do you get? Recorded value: 0.935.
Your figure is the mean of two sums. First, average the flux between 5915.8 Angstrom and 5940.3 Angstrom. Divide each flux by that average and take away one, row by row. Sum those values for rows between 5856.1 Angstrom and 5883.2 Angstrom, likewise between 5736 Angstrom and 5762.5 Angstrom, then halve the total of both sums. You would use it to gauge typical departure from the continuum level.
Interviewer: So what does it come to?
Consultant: 0.21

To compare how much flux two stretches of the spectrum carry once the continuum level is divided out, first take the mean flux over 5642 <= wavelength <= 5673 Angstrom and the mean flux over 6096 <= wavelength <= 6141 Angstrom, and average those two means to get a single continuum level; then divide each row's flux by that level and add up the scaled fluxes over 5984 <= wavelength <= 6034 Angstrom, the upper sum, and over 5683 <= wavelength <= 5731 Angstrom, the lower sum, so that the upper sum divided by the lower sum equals 0.936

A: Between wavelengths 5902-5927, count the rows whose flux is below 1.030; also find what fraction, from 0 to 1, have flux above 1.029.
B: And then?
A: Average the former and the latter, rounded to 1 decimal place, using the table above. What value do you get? 1.8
